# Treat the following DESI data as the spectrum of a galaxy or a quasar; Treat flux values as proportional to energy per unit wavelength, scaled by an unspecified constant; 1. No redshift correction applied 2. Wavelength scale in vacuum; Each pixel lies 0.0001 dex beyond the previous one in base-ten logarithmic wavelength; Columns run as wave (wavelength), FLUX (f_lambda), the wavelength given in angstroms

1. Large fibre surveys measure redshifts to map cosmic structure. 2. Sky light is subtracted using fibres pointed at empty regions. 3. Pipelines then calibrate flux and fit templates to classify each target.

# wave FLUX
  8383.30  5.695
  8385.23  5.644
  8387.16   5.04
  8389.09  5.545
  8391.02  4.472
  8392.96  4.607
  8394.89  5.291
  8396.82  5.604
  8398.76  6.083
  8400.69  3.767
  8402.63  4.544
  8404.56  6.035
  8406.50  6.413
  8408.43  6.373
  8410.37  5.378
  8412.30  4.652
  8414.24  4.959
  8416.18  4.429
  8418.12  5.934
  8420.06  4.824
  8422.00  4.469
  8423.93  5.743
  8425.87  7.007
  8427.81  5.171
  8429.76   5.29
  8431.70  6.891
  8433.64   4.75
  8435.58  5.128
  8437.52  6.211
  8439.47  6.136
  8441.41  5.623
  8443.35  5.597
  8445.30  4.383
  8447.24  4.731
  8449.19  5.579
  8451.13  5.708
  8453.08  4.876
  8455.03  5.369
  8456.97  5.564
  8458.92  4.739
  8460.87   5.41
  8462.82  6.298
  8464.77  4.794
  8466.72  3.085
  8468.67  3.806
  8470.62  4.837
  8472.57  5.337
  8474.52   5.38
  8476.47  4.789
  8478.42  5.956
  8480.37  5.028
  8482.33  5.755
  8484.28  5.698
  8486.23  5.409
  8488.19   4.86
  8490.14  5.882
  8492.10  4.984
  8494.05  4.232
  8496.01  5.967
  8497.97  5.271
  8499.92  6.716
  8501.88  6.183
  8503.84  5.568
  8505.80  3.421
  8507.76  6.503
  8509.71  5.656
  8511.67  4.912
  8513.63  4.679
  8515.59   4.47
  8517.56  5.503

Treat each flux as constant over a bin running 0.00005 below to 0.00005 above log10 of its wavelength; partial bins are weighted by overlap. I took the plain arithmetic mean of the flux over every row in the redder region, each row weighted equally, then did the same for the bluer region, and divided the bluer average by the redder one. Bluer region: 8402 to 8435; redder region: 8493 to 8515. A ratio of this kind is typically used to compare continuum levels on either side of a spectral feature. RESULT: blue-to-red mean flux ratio 1.02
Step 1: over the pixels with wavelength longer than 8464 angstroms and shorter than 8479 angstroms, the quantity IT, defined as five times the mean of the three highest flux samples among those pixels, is 28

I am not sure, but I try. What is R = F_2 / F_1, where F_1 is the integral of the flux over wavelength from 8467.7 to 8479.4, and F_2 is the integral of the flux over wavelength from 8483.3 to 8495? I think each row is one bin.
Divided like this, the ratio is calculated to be 1.03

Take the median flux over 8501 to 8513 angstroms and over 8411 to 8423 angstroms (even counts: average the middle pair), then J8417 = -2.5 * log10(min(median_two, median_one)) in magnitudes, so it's -1.689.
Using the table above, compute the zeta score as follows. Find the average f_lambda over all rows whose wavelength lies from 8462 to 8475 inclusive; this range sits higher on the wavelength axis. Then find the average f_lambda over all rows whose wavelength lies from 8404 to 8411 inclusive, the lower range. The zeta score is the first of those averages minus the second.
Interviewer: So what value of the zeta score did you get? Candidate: -1.3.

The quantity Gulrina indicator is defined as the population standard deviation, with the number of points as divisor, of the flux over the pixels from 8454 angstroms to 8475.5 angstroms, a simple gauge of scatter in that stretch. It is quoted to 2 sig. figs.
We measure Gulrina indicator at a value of 0.84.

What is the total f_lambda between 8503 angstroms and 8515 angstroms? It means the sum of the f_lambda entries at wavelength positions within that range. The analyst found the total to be 31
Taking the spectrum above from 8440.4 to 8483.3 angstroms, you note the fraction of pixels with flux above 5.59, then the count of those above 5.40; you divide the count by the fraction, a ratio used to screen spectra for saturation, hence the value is 33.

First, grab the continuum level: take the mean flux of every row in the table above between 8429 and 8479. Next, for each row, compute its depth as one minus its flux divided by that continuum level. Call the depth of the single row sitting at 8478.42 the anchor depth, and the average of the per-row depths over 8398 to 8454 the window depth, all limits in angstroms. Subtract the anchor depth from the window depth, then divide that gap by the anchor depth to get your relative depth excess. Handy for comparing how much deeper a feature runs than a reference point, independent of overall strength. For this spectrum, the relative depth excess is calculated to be -0.77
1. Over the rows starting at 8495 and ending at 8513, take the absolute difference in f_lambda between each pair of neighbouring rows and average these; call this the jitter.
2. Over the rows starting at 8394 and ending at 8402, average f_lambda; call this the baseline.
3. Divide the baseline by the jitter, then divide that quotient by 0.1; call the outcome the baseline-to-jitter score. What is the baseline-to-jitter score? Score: 41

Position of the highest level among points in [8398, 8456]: 8425.87 angstroms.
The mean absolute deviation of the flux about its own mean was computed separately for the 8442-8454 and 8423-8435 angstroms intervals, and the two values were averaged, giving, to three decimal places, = 0.621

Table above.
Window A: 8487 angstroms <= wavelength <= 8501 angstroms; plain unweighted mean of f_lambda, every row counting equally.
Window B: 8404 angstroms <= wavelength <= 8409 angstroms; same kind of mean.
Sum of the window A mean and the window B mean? 11.7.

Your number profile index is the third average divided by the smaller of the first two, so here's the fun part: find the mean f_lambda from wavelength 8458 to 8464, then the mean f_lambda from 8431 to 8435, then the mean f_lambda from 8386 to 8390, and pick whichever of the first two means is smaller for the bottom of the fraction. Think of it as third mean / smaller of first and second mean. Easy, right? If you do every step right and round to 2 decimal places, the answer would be 0.97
